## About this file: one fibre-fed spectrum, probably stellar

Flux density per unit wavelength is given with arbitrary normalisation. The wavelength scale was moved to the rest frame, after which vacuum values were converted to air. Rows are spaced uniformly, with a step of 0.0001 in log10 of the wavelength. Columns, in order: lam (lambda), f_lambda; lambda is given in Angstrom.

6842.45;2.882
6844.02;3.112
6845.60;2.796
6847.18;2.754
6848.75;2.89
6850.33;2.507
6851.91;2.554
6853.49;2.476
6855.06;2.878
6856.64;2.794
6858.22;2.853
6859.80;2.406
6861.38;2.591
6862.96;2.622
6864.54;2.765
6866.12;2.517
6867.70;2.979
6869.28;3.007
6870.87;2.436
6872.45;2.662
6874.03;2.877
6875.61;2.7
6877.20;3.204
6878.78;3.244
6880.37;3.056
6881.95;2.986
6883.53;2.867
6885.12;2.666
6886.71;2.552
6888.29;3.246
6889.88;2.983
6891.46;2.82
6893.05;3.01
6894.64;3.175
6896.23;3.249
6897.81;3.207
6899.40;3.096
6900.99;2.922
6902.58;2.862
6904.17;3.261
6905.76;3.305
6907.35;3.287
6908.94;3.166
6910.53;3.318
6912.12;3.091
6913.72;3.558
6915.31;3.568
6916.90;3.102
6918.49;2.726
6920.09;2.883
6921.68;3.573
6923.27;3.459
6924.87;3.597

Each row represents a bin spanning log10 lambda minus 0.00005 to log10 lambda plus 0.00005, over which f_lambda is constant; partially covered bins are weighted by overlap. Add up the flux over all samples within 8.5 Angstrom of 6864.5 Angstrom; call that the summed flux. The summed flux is 29.6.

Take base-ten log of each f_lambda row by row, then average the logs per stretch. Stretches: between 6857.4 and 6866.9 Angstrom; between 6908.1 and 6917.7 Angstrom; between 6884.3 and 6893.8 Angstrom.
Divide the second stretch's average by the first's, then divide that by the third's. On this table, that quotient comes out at 2.70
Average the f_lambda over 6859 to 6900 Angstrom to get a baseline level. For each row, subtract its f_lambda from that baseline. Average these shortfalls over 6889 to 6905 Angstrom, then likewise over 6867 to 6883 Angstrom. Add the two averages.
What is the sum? -0.21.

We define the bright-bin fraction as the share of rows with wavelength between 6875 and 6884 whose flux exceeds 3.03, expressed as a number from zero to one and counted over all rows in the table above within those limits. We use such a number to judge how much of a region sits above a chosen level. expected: 0.5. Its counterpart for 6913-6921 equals 0.6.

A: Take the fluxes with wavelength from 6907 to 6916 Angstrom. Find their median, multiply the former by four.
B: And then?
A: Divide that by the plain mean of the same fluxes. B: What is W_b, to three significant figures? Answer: 3.97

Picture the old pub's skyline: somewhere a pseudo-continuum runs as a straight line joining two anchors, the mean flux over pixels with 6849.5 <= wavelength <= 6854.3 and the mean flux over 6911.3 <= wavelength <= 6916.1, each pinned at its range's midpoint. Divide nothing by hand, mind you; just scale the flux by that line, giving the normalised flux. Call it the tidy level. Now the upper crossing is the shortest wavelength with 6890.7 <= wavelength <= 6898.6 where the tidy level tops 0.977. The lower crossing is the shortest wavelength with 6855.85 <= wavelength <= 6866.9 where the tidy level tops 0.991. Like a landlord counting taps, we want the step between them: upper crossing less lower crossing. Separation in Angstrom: 38.0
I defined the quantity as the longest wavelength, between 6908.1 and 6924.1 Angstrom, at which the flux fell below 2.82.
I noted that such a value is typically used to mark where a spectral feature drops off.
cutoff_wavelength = 6918.49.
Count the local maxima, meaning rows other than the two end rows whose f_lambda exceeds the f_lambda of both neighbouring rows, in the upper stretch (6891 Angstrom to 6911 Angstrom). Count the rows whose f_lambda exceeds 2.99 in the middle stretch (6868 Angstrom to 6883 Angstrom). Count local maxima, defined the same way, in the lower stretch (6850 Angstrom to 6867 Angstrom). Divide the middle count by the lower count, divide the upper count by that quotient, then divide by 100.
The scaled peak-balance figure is 0.020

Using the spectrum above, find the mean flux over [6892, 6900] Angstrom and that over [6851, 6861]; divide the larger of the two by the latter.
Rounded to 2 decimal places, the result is 1.18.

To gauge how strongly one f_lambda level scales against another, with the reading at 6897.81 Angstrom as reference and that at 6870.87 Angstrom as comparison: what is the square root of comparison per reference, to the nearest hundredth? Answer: 0.87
